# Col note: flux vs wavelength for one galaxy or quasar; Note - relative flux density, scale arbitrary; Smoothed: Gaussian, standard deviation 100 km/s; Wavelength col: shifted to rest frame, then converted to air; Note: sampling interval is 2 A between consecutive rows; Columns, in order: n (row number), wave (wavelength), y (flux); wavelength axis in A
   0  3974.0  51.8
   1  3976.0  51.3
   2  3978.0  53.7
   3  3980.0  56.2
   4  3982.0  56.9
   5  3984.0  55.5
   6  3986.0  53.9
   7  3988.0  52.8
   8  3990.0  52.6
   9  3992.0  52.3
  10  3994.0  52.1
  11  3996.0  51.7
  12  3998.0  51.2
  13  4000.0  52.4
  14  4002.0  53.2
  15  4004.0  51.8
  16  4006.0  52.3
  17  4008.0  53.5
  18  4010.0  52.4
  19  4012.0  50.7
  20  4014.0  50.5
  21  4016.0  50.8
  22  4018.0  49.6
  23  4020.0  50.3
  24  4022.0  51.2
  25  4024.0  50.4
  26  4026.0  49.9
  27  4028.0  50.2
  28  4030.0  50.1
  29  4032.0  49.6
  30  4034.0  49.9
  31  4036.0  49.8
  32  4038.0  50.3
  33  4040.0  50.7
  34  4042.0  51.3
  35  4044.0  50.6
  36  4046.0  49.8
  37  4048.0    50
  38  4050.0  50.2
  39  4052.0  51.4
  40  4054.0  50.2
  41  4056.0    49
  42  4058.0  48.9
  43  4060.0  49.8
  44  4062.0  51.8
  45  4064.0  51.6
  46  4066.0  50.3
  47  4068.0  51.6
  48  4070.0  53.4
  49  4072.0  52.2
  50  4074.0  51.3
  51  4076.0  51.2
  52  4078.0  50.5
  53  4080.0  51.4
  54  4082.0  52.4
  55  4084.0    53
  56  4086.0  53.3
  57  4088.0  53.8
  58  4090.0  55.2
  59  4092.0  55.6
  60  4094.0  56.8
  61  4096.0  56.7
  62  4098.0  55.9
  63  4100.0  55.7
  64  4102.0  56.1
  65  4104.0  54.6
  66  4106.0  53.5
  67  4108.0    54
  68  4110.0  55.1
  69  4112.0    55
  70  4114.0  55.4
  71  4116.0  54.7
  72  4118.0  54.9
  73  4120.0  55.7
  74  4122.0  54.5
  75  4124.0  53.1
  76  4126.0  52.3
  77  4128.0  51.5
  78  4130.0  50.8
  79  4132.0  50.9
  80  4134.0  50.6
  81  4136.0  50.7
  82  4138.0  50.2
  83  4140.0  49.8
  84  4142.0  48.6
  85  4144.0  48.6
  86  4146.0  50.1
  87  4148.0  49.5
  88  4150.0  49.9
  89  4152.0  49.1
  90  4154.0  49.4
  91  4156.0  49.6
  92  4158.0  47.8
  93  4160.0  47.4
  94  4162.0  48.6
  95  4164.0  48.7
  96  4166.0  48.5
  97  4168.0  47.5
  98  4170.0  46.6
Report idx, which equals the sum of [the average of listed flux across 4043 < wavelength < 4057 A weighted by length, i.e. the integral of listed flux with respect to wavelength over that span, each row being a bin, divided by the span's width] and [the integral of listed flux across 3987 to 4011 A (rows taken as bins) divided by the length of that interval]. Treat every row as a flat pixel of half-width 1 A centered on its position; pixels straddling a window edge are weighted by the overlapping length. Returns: 103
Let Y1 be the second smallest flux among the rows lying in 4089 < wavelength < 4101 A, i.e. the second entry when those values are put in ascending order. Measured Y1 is 55.6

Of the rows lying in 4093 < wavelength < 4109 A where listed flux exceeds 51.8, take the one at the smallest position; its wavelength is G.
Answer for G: 4094.0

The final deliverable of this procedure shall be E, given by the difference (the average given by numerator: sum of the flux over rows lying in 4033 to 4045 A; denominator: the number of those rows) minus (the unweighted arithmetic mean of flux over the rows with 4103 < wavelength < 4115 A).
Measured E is -4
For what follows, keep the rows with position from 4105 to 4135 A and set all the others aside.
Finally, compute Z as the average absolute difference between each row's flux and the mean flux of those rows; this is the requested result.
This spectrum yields 1.5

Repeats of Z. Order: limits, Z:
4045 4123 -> 2.1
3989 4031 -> 1.0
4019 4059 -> 0.5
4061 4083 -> 0.6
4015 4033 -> 0.4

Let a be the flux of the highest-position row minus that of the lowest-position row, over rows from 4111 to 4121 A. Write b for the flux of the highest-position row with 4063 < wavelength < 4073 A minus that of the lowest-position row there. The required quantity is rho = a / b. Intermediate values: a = 0.7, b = 0.6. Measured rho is 1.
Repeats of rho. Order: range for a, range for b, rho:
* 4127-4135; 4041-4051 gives 1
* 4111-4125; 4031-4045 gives -2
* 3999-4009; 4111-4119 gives -11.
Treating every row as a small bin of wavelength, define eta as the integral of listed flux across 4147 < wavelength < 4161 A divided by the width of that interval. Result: 49.0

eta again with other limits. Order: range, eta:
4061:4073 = 51.8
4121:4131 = 52.4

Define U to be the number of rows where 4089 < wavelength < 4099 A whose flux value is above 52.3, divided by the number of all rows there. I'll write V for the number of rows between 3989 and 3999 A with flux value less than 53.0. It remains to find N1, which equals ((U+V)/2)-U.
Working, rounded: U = 1.00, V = 5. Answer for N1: 2.0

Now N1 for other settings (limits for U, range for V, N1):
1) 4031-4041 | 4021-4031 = 2.5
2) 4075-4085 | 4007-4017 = 1.8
